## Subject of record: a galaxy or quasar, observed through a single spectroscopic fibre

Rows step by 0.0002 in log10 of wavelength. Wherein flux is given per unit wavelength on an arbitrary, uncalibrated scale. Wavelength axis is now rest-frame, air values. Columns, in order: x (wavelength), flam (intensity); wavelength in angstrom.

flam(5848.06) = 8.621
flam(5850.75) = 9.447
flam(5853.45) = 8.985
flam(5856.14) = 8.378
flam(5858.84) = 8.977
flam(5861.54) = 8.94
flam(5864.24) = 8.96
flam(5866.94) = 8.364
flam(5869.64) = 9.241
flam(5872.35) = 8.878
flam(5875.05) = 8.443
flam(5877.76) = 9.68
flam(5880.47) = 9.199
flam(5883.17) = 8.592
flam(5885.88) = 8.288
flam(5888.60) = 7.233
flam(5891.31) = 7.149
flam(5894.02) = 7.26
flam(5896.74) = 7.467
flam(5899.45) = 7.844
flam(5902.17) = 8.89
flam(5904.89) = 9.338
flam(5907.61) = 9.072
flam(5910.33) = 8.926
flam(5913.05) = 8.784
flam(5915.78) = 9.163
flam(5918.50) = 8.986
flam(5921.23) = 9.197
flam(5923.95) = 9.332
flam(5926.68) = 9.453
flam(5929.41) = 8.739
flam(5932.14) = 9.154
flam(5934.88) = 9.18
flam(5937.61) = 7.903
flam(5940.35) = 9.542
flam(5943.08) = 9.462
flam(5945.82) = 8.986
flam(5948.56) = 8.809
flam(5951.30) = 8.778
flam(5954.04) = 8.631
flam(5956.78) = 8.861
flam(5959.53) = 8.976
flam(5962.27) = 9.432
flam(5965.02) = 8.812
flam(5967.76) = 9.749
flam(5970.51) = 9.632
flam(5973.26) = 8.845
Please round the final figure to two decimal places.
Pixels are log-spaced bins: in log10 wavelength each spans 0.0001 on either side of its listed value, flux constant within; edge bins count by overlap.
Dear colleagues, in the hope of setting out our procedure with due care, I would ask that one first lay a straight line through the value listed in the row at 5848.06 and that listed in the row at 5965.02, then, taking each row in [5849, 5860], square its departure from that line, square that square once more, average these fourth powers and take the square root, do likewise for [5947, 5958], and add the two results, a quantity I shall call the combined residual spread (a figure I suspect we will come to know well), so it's 0.36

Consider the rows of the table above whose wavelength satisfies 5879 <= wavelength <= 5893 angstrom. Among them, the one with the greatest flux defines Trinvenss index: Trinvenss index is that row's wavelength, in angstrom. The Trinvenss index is 5880.47 angstrom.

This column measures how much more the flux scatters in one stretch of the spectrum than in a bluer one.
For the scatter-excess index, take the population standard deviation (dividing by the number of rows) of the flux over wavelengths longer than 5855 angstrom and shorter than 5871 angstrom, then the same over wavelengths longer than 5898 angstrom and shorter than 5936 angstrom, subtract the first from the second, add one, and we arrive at 1.1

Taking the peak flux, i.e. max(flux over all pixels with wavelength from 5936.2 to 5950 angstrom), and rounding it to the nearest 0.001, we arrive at 9.542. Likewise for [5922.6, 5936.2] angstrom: 9.453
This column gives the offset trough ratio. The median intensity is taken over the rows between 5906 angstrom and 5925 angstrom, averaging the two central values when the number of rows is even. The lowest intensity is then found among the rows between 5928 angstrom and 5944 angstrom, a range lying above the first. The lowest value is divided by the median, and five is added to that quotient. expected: 5.87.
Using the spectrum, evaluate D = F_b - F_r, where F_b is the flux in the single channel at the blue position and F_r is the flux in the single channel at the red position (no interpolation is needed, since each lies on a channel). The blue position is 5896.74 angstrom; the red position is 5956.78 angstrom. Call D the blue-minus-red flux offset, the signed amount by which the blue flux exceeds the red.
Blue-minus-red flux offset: -1.4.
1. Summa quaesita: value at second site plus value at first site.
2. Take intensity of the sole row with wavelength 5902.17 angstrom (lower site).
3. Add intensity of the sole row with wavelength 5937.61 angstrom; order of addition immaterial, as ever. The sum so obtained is 16.79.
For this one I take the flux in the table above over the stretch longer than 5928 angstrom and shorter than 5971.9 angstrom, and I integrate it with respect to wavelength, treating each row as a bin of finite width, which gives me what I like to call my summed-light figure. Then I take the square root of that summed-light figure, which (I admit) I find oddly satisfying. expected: 19.9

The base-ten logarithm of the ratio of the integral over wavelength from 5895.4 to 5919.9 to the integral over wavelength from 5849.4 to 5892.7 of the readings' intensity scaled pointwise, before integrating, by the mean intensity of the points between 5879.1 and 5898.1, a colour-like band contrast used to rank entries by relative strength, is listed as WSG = -0.24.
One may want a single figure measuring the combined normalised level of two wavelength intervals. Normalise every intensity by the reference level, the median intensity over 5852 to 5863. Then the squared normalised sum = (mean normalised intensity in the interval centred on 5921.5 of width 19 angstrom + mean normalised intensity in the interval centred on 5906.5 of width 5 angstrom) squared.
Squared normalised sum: 4.17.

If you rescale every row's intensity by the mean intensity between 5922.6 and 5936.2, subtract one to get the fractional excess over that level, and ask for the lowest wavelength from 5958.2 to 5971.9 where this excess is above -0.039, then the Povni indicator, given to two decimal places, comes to 5959.53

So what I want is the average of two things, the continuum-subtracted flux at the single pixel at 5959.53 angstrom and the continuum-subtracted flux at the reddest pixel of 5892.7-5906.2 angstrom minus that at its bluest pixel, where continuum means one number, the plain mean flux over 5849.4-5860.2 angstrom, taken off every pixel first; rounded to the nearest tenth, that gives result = 1.1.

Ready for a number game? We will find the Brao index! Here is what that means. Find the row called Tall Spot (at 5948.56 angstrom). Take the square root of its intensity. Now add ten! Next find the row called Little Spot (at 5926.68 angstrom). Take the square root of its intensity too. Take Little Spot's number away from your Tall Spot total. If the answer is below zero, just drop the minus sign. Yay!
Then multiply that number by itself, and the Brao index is 98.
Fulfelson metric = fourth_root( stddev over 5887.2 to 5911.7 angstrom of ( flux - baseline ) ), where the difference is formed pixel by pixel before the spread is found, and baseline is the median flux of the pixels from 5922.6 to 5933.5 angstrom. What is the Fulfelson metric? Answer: 1.0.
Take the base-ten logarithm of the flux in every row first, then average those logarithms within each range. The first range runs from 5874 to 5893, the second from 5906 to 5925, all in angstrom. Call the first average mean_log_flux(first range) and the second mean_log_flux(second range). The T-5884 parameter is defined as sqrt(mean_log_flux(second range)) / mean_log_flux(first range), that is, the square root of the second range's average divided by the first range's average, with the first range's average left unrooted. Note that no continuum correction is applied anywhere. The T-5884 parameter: 1.06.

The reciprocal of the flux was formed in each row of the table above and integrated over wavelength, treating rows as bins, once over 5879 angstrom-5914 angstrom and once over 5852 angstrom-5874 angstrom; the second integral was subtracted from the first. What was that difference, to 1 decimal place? 1.8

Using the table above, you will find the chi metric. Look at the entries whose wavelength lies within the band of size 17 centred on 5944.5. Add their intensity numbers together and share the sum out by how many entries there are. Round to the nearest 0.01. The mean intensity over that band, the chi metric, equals 8.91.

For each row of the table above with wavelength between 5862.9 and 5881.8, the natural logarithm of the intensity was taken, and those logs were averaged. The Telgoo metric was 2.192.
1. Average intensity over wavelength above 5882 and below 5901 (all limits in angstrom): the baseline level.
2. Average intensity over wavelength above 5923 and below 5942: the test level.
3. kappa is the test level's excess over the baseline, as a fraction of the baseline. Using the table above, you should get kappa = 0.176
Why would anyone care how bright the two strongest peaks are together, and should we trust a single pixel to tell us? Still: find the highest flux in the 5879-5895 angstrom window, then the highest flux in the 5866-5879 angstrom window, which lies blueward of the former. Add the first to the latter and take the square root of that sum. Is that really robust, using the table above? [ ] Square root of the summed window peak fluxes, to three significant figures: 4.34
